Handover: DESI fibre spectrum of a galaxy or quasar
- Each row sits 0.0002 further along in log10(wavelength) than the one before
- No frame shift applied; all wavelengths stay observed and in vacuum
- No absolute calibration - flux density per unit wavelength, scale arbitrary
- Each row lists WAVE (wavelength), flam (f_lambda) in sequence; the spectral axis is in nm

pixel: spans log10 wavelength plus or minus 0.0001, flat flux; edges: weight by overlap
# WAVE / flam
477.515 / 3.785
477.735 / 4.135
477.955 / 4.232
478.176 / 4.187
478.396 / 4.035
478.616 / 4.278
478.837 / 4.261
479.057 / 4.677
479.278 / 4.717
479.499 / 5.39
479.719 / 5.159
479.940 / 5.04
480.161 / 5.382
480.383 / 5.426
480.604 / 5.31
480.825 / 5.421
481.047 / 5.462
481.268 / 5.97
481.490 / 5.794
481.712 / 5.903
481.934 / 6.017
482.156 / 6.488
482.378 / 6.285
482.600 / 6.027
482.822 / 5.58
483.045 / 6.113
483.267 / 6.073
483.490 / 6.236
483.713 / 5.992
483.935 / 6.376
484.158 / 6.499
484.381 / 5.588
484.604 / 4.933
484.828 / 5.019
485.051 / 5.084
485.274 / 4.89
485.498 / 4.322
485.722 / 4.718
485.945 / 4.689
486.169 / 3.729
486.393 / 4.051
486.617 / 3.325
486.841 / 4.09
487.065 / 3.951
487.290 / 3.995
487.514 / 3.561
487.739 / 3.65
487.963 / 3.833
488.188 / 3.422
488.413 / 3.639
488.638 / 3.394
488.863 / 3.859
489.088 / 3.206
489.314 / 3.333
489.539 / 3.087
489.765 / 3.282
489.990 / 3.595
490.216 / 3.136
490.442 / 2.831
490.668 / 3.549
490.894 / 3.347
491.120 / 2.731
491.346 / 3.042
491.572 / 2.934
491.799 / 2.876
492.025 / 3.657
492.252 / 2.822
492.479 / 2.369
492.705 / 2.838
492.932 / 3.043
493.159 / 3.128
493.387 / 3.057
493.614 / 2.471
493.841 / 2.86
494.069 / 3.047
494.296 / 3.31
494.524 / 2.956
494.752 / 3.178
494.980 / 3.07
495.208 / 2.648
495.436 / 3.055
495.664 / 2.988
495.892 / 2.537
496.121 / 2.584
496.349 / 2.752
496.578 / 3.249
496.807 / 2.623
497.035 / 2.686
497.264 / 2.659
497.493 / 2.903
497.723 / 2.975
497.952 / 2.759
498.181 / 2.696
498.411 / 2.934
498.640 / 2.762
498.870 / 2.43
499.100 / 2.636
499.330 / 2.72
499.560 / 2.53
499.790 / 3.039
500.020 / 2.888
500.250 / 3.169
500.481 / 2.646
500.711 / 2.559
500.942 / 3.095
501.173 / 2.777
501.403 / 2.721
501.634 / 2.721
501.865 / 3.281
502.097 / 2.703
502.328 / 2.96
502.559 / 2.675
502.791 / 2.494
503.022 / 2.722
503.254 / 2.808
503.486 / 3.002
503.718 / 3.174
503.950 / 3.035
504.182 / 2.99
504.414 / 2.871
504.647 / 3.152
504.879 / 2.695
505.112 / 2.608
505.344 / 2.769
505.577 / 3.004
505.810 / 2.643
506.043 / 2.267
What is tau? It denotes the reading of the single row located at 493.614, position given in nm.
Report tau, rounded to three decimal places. 2.471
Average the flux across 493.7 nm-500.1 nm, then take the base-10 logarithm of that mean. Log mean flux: 0.45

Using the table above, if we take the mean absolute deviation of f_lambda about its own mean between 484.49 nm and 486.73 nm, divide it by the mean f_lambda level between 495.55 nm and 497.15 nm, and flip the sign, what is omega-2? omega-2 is -0.18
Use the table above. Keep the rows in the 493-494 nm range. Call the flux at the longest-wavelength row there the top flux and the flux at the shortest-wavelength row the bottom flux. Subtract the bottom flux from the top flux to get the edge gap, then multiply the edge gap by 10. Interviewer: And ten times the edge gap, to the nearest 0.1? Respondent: -2.7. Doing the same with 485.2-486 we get -2.0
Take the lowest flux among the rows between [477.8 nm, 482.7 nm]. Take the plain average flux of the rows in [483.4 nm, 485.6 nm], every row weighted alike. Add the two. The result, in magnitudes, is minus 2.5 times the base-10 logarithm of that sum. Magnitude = -2.45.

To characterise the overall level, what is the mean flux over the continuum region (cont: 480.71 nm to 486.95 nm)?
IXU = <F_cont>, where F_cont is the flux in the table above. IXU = 5.38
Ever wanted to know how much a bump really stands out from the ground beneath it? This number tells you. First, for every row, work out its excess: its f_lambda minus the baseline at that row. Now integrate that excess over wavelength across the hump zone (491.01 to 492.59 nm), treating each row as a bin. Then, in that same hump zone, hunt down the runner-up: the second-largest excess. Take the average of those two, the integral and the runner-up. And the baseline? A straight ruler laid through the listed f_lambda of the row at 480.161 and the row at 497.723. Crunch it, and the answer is -1.1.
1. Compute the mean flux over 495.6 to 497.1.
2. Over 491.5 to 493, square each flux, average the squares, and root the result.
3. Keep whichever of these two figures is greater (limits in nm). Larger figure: 3.0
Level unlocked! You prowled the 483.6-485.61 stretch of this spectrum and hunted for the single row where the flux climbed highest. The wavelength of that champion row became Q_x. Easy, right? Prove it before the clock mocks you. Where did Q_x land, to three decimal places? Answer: 484.158 nm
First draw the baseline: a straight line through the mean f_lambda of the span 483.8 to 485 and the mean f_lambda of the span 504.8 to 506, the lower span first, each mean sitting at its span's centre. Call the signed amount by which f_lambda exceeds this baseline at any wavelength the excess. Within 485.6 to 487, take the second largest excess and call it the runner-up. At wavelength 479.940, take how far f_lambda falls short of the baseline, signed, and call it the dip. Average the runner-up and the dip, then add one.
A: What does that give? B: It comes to 1.24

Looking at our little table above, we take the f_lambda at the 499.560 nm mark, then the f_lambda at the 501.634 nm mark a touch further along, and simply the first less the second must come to -0.2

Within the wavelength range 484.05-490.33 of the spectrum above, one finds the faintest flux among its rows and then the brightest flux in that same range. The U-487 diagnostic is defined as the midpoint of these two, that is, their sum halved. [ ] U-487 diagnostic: 4.79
